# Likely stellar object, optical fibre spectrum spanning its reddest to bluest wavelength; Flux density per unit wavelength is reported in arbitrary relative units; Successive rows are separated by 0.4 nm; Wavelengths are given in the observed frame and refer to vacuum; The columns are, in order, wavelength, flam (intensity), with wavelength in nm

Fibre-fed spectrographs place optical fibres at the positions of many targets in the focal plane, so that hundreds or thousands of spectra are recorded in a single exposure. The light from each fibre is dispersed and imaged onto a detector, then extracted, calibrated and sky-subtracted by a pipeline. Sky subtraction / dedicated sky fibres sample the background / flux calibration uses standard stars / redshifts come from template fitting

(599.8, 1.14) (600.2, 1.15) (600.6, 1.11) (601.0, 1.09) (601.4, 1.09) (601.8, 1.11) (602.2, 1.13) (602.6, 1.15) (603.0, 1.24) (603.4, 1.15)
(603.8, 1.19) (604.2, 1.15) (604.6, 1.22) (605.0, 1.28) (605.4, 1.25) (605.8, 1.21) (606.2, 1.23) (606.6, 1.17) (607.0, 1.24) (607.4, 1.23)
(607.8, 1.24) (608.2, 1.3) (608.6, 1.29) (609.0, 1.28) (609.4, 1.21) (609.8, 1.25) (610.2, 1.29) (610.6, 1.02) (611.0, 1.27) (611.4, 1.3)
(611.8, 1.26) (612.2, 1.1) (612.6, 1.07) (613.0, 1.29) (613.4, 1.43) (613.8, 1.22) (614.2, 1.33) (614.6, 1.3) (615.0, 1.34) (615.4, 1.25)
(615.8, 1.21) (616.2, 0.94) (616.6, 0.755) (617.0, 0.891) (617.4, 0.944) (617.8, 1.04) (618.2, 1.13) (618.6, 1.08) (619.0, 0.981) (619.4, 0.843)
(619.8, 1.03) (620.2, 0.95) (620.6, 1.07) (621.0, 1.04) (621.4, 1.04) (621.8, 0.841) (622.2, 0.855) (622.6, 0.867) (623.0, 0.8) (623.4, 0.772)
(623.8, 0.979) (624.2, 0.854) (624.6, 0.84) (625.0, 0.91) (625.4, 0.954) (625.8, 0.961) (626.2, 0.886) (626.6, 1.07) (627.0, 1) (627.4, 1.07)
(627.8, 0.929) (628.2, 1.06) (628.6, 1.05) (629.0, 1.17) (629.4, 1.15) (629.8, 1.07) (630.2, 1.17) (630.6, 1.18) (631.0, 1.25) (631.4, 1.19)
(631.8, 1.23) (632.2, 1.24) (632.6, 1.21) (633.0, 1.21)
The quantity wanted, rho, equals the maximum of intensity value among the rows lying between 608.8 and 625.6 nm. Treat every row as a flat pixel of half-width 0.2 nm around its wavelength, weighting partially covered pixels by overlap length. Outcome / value 1.43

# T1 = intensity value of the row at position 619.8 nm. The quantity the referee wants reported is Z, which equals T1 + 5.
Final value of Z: 6.0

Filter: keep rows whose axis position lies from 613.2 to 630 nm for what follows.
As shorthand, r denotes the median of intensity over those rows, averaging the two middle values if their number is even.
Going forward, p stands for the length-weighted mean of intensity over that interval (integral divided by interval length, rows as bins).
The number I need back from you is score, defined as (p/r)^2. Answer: 1.01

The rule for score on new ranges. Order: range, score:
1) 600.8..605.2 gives 1.02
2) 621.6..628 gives 1.03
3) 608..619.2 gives 0.90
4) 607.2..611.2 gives 0.97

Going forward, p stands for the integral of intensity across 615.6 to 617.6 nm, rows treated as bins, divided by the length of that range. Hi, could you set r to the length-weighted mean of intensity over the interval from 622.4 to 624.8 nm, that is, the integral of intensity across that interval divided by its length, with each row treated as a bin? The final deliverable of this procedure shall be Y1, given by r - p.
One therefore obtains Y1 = -0.10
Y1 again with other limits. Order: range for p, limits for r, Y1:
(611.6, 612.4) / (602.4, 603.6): 0.00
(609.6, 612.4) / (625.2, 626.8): -0.25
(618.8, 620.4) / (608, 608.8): 0.34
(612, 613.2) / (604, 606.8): 0.06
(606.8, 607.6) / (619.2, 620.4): -0.29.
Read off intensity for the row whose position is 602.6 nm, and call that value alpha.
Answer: 1.15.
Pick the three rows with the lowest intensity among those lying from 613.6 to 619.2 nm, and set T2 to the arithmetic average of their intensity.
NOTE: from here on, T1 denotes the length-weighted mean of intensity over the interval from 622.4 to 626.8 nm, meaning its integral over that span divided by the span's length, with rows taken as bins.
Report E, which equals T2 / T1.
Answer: 0.96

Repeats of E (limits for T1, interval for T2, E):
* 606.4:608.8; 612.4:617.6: 0.69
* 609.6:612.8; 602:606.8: 0.96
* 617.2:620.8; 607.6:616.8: 0.90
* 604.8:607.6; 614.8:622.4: 0.66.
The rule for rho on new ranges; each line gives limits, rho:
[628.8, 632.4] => 1.25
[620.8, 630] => 1.17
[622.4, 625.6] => 0.979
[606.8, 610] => 1.3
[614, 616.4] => 1.34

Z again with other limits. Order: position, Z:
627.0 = 6.0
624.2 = 5.9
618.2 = 6.1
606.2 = 6.2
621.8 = 5.8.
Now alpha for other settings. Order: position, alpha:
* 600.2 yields 1.15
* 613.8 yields 1.22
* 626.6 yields 1.07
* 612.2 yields 1.1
